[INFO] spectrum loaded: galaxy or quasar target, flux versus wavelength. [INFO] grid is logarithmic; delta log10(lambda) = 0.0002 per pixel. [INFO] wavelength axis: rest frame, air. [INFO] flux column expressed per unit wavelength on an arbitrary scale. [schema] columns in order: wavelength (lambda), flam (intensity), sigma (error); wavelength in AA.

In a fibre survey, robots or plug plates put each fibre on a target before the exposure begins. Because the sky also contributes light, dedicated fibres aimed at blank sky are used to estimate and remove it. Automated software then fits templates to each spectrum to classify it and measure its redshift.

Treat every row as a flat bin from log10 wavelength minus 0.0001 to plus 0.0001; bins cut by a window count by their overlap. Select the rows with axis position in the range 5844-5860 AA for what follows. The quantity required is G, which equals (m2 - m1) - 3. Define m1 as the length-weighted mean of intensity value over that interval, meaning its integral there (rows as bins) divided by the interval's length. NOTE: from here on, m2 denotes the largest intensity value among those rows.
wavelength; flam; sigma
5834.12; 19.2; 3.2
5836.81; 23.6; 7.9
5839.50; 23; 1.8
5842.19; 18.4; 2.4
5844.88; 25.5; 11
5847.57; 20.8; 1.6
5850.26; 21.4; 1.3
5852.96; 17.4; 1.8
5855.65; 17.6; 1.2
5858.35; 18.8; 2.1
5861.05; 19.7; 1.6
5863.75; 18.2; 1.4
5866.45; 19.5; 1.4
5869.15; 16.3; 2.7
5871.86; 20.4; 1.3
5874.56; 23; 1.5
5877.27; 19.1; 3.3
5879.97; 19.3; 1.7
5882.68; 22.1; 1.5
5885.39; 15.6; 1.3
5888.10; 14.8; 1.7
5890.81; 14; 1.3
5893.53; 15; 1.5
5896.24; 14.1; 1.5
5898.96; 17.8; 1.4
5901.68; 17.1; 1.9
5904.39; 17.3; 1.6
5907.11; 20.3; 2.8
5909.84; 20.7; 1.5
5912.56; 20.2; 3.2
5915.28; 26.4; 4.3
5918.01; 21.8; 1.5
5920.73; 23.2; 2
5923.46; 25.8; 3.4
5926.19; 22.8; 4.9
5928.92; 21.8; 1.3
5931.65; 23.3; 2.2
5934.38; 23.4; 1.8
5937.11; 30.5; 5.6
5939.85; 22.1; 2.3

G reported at 2.4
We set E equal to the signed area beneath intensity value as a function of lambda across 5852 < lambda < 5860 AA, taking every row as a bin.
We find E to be 144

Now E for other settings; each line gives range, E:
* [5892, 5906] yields 228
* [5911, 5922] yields 252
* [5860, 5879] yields 370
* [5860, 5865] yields 95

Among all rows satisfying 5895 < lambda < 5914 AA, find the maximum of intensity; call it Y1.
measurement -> 20.7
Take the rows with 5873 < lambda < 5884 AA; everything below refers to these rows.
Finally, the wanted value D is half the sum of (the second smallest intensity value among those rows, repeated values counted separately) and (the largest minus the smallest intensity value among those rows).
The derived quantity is 11.6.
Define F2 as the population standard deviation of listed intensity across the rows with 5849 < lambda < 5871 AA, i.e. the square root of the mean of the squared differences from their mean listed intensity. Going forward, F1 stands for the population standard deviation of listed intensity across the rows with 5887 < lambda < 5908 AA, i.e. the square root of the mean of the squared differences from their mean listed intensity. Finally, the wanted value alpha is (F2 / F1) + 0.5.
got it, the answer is 1.2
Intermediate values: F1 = 2.1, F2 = 1.5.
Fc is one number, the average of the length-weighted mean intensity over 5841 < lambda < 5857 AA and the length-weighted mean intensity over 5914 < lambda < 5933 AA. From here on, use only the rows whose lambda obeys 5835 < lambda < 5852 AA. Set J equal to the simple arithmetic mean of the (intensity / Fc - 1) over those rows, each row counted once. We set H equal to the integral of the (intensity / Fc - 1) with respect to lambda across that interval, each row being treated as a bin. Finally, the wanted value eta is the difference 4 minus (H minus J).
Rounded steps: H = 0.0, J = 0.01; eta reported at 4.0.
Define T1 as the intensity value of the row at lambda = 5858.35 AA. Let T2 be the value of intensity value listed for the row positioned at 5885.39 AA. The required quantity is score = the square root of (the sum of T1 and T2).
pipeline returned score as 5.87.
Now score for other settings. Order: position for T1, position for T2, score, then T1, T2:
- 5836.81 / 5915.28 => 7.07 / 23.6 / 26.4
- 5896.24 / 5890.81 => 5.30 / 14.1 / 14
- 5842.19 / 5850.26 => 6.31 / 18.4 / 21.4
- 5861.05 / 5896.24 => 5.81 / 19.7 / 14.1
